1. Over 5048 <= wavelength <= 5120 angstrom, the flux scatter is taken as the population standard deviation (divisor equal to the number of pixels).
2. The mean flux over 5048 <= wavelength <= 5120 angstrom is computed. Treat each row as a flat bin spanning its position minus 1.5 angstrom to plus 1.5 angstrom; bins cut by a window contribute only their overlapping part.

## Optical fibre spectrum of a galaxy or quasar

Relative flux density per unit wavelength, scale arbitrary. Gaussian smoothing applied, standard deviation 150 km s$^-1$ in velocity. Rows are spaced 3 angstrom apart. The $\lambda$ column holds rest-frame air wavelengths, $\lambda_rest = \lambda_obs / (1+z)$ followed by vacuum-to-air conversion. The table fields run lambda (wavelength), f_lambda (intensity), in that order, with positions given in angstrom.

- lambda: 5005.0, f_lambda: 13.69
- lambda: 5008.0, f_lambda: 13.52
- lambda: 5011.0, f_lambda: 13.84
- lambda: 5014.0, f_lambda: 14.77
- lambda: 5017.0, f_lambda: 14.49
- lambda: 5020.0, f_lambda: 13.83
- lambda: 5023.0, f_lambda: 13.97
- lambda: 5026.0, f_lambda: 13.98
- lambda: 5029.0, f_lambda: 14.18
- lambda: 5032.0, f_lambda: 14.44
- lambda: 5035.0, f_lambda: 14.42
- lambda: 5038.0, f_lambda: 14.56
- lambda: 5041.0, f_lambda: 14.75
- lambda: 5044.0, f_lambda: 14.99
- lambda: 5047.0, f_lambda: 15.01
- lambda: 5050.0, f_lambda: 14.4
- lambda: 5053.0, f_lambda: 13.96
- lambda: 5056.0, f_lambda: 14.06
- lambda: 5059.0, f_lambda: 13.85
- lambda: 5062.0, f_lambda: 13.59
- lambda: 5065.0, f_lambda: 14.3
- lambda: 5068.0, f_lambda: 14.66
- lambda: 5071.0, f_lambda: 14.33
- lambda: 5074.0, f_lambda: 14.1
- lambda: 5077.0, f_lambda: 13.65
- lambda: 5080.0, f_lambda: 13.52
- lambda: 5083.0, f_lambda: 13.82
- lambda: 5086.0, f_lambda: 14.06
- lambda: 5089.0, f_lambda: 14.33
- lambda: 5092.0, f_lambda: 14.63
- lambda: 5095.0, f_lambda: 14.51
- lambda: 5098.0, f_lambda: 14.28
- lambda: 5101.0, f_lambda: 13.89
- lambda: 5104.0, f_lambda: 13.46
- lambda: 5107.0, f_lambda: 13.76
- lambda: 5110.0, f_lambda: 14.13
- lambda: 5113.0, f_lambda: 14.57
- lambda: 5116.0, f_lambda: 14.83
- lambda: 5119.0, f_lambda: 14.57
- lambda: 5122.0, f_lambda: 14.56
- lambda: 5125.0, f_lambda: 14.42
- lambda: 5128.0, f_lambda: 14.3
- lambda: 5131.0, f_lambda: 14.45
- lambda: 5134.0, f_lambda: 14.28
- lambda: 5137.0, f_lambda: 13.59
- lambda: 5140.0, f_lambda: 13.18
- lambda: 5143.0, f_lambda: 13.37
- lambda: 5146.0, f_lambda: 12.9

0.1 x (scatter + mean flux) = 1.45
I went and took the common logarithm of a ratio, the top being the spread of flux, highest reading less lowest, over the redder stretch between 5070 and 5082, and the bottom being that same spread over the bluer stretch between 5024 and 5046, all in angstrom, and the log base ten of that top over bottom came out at -0.10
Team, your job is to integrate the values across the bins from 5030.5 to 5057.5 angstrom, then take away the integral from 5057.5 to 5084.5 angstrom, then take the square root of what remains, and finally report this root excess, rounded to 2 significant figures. 3.8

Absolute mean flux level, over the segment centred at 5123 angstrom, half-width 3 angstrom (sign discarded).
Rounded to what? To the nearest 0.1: 14.5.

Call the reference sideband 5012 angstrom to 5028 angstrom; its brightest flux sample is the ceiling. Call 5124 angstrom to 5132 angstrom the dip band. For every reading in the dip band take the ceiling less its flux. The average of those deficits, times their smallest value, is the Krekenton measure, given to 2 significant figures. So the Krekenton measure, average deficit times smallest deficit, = 0.12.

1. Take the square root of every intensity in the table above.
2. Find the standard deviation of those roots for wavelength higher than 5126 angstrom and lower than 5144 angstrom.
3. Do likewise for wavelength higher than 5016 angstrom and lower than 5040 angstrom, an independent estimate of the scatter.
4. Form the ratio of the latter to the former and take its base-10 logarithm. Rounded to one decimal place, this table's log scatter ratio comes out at -0.3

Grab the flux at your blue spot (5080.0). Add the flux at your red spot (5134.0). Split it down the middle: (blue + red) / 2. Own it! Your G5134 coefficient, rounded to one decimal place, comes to 13.9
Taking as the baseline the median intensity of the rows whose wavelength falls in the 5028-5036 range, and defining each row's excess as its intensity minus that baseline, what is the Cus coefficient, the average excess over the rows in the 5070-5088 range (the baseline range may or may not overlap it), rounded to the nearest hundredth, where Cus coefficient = -0.51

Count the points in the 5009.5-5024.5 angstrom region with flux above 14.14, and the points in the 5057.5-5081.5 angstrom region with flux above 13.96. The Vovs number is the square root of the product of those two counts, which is 2.8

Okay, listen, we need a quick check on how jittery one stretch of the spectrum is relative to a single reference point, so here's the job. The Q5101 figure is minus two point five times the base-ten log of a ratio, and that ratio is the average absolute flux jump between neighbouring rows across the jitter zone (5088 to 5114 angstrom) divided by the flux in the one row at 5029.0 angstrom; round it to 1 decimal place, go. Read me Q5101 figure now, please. 4.1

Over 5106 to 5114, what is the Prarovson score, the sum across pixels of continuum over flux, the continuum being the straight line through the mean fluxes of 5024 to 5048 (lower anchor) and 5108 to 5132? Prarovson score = 3.07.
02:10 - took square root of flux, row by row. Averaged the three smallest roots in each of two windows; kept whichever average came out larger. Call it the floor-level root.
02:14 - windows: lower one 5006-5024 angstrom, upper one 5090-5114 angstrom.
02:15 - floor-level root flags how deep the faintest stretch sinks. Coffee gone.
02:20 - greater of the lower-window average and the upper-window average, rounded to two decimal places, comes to 3.71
